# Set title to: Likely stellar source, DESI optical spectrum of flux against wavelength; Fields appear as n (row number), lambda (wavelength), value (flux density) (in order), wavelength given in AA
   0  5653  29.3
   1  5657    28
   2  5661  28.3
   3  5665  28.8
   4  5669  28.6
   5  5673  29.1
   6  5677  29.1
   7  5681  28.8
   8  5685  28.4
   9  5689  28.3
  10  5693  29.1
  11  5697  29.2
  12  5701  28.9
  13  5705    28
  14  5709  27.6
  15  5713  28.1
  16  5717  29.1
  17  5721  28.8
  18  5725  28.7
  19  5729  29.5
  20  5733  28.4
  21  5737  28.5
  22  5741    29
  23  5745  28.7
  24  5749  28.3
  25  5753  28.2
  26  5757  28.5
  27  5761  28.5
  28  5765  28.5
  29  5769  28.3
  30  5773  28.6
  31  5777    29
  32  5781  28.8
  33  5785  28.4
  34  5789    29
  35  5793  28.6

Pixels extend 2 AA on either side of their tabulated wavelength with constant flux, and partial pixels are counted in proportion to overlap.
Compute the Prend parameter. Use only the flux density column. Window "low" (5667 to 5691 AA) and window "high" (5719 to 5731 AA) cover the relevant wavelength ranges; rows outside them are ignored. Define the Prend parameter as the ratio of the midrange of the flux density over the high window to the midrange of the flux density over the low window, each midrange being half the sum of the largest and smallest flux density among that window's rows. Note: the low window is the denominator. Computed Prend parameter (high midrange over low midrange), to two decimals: 1.01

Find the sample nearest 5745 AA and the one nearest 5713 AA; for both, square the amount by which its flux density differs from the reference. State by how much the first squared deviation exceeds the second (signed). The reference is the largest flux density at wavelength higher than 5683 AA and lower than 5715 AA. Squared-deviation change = -0.96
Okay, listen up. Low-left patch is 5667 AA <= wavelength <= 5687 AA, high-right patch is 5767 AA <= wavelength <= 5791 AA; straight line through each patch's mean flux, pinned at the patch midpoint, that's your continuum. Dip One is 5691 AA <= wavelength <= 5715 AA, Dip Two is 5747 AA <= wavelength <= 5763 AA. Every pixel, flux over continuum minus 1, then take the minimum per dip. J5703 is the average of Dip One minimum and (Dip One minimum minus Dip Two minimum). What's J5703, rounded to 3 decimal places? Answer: -0.032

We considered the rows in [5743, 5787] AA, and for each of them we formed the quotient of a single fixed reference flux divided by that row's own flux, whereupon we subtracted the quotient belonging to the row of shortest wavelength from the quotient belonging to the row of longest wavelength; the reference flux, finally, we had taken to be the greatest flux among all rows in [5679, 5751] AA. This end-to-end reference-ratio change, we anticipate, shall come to 0.011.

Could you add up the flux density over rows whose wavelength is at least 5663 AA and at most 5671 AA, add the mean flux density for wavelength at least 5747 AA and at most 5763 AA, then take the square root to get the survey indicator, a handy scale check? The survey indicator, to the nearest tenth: 9.3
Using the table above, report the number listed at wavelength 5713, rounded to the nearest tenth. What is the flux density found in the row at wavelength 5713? 28.1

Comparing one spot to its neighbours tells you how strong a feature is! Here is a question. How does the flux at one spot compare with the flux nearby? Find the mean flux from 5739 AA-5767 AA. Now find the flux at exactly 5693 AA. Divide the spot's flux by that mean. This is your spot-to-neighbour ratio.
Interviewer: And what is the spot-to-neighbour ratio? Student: 1.02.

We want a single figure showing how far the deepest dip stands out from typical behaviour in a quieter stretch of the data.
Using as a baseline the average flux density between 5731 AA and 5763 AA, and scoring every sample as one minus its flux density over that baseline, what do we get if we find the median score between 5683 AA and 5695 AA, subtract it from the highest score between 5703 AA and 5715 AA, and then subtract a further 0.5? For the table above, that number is -0.472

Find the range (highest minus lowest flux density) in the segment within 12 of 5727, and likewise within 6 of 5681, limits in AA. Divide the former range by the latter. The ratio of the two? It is 1.6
